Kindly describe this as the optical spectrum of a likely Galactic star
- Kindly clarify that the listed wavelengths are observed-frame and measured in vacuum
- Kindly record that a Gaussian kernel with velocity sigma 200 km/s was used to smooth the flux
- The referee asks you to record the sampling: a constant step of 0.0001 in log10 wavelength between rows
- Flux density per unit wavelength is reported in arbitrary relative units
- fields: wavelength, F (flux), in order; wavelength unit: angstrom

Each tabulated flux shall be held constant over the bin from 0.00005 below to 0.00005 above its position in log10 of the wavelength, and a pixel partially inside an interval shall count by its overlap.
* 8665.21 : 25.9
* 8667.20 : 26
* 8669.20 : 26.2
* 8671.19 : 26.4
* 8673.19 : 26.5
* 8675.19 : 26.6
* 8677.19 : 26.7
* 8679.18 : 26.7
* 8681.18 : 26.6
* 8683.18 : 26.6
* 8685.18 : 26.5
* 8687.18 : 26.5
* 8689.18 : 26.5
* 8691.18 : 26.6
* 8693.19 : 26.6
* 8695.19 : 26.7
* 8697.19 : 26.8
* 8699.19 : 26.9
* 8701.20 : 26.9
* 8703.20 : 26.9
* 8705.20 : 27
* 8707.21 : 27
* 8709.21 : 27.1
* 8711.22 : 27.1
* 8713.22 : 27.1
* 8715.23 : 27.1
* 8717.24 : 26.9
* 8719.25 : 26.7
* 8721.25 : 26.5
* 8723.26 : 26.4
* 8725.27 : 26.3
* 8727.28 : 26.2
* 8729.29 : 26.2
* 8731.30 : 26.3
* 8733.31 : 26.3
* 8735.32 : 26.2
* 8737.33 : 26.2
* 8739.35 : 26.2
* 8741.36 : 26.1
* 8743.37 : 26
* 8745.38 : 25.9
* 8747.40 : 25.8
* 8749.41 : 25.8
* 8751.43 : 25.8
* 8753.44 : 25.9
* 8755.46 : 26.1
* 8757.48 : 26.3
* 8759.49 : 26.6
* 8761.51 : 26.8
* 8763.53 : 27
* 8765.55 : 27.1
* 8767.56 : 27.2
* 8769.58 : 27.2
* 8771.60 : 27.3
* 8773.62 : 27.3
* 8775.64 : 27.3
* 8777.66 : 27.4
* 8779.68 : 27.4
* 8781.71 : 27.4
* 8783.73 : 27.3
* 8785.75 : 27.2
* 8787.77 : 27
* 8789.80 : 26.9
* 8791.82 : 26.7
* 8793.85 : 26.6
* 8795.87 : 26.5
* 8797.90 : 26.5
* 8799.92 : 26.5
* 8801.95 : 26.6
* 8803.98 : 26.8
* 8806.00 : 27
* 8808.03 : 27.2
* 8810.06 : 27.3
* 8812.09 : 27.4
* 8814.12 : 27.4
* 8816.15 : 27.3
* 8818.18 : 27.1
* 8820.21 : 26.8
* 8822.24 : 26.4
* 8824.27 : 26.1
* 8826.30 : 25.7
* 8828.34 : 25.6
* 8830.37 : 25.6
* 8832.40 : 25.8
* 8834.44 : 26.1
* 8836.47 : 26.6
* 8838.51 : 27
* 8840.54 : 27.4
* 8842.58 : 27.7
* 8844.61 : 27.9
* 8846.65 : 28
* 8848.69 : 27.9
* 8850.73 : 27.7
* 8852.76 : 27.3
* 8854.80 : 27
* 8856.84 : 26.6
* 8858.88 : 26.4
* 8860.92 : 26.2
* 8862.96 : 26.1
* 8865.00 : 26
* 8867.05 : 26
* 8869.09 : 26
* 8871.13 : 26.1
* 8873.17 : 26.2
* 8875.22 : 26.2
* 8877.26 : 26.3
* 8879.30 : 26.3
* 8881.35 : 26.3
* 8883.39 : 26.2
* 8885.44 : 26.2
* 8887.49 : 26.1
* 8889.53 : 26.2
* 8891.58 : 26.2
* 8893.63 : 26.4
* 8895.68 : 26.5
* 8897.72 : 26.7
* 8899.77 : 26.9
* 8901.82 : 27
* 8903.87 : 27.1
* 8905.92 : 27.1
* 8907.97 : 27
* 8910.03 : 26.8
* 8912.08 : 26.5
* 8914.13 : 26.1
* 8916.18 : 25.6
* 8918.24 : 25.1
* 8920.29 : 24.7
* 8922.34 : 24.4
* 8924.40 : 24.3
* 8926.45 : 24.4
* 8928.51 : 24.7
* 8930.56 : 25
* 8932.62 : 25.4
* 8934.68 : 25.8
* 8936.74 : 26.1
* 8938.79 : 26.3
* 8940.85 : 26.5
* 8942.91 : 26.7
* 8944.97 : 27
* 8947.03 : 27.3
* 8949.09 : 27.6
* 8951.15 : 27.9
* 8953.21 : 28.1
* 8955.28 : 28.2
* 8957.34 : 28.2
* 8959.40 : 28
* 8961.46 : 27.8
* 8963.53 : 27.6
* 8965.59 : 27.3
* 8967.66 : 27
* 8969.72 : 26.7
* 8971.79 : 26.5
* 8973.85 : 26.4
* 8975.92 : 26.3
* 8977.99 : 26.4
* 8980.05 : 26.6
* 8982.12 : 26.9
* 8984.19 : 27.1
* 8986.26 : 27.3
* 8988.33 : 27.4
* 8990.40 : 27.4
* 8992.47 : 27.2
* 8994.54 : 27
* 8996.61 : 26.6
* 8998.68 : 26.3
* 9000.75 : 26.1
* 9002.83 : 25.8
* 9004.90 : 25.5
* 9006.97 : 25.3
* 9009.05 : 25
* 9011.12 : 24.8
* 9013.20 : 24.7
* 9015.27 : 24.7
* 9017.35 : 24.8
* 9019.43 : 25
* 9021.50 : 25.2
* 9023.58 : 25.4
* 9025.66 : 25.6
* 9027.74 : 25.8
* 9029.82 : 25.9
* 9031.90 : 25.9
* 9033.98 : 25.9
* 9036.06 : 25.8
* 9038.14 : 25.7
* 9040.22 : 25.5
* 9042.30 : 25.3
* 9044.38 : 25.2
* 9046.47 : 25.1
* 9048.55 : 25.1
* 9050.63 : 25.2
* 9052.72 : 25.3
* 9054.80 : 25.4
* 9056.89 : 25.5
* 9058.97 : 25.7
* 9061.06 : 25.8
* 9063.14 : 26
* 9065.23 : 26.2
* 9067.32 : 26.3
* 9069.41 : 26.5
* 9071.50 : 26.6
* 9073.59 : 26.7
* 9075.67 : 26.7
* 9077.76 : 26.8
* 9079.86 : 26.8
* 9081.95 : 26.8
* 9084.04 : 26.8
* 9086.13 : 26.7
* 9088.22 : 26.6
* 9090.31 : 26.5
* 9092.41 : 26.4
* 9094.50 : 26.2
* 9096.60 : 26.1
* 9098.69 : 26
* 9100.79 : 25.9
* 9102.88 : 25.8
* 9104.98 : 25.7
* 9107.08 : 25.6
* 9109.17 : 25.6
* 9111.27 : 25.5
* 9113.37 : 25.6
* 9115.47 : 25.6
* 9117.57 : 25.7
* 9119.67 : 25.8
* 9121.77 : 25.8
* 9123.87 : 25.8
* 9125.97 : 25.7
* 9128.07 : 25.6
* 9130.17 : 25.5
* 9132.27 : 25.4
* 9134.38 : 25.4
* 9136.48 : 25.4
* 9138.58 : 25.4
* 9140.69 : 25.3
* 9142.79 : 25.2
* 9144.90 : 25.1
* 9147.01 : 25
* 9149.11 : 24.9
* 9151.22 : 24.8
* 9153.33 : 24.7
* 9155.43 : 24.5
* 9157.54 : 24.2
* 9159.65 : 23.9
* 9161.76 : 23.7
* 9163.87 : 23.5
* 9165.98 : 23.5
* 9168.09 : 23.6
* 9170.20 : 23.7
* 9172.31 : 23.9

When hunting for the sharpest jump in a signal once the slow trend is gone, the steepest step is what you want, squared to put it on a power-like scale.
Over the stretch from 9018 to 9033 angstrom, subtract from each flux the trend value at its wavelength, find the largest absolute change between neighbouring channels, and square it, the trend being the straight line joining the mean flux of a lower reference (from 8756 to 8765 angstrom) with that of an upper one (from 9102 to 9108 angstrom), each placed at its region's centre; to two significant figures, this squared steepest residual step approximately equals 0.042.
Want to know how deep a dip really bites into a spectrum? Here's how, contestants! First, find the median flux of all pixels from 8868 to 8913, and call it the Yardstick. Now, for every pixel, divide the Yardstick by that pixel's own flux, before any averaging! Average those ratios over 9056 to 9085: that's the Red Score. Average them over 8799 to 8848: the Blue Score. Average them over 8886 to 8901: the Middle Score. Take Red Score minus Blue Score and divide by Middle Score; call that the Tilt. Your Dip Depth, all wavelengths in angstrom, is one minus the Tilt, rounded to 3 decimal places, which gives 0.984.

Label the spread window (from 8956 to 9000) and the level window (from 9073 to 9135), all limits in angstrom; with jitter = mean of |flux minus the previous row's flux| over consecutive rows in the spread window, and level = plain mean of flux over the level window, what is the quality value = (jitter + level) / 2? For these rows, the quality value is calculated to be 13.1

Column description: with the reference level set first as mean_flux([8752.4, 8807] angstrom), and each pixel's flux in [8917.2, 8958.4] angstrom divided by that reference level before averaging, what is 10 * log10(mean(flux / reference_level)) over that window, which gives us -0.115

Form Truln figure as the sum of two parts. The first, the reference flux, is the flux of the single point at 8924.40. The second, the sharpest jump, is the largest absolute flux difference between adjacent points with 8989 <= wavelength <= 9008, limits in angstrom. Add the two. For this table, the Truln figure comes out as 24.7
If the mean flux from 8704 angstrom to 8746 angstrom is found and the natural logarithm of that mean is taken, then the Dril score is 3.28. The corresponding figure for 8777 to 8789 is 3.31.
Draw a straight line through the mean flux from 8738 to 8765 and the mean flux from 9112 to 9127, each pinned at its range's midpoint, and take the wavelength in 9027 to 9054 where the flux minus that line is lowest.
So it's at 9046.47 angstrom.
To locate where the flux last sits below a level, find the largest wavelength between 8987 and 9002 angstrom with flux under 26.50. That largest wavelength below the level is 9000.75 angstrom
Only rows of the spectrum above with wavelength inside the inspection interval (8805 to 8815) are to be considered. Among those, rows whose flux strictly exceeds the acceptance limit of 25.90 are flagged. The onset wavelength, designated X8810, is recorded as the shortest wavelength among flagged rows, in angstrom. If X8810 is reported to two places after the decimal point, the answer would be 8806.00 angstrom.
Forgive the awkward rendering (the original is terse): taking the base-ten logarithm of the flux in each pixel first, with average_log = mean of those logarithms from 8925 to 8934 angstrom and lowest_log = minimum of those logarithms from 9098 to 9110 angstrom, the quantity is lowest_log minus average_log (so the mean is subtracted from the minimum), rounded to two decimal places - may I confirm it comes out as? 0.01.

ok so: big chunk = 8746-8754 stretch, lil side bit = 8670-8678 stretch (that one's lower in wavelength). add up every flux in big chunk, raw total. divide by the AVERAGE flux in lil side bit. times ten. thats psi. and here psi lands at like 38.9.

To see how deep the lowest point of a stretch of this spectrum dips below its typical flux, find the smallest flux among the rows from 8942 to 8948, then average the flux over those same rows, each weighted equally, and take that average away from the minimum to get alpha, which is -0.30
